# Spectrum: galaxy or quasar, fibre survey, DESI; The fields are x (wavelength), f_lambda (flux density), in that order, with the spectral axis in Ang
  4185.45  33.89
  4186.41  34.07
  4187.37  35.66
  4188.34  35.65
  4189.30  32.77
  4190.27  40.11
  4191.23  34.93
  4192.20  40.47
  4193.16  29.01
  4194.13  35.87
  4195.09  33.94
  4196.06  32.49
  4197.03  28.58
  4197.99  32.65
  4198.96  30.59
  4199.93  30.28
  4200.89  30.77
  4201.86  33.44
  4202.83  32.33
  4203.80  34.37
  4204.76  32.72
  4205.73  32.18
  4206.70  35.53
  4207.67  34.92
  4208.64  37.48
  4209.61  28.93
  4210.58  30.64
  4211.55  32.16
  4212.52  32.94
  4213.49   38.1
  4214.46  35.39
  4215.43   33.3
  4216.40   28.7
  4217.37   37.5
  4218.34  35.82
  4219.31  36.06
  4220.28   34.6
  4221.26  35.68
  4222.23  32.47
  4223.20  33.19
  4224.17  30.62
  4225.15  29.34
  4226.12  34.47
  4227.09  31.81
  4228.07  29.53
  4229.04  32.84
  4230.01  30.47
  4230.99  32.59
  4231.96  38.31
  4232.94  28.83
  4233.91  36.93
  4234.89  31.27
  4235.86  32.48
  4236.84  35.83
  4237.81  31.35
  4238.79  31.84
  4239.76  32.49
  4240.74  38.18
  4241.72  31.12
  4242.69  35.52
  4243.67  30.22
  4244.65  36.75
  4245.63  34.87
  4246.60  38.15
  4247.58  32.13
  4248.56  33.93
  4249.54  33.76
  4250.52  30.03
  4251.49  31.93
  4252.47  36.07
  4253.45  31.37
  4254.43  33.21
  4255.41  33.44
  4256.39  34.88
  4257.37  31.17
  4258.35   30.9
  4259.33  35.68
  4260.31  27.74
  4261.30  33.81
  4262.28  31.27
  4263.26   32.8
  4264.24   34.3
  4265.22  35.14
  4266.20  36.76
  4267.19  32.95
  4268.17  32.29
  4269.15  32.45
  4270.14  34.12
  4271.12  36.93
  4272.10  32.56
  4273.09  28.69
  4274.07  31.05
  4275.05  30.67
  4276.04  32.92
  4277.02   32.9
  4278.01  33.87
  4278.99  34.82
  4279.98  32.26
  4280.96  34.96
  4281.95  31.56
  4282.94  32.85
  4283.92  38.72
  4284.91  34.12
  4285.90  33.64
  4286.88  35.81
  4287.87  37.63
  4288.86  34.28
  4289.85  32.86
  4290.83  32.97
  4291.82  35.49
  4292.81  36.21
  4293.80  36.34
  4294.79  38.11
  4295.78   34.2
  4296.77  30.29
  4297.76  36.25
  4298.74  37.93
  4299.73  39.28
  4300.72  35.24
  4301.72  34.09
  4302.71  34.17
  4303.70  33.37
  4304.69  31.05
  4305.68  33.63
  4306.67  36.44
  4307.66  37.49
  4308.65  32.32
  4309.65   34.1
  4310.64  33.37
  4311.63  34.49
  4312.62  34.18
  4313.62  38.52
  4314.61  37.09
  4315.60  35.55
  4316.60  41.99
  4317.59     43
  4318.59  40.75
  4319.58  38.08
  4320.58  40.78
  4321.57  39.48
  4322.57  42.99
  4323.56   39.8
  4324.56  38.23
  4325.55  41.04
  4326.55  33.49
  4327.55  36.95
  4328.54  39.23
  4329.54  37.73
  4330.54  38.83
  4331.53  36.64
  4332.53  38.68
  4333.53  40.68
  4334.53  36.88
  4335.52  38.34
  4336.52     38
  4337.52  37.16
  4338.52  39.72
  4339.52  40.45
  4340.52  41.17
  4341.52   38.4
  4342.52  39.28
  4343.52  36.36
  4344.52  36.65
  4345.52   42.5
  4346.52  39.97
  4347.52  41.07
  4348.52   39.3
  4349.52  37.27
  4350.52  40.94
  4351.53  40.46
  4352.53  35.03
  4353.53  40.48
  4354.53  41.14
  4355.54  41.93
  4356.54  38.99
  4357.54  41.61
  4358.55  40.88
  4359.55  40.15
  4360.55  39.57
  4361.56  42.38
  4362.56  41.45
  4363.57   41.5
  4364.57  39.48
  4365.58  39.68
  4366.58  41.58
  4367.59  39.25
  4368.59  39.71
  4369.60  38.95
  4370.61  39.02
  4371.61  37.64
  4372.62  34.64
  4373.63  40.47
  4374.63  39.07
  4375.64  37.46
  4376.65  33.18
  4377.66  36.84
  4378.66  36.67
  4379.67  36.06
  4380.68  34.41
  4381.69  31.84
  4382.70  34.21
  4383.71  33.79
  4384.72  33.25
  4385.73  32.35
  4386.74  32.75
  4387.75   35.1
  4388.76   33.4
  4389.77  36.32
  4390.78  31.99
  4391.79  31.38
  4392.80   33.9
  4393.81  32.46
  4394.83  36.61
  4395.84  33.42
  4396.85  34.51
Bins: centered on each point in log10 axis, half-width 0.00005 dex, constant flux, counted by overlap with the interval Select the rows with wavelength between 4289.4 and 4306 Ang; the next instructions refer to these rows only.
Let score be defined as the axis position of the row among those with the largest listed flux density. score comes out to 4299.73 Ang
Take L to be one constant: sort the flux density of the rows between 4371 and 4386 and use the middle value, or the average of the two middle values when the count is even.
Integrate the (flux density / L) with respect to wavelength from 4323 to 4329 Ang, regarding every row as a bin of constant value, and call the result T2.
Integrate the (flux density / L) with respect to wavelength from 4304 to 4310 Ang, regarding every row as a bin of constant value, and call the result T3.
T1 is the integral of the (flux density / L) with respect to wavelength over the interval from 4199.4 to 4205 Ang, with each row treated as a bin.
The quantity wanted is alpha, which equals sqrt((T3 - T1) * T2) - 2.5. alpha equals -0.36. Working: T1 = 5.22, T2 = 6.62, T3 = 5.91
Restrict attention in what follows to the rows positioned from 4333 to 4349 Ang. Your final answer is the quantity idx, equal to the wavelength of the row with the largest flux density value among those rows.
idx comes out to 4345.52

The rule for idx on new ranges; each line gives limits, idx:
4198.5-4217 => 4213.49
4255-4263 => 4259.33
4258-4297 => 4283.92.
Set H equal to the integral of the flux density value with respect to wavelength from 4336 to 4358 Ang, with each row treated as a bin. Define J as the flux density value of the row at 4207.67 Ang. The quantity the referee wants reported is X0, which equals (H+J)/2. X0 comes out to 451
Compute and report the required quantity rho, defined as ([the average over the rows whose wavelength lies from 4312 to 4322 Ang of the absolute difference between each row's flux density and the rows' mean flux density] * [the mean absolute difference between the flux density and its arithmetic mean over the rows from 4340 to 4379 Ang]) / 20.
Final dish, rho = 0.192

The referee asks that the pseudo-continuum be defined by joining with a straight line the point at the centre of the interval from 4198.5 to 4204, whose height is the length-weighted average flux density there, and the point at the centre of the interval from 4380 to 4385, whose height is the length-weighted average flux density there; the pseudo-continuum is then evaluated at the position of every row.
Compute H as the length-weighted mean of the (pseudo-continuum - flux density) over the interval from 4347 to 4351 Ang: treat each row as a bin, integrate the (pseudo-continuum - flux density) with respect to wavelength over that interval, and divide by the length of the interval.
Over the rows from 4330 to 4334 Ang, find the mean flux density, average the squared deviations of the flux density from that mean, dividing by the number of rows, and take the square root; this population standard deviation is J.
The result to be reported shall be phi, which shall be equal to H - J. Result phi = -7.8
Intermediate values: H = -6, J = 1.4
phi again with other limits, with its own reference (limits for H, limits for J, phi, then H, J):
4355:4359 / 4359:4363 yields -8.6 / -8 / 1.1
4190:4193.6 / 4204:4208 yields -5.7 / -4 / 1.4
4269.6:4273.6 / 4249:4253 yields -2.8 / -1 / 2.2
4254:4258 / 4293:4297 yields -3.7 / -1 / 2.9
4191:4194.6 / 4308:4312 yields -4.2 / -3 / 0.8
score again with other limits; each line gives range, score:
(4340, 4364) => 4345.52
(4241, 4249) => 4246.60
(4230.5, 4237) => 4231.96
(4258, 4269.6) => 4266.20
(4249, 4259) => 4252.47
